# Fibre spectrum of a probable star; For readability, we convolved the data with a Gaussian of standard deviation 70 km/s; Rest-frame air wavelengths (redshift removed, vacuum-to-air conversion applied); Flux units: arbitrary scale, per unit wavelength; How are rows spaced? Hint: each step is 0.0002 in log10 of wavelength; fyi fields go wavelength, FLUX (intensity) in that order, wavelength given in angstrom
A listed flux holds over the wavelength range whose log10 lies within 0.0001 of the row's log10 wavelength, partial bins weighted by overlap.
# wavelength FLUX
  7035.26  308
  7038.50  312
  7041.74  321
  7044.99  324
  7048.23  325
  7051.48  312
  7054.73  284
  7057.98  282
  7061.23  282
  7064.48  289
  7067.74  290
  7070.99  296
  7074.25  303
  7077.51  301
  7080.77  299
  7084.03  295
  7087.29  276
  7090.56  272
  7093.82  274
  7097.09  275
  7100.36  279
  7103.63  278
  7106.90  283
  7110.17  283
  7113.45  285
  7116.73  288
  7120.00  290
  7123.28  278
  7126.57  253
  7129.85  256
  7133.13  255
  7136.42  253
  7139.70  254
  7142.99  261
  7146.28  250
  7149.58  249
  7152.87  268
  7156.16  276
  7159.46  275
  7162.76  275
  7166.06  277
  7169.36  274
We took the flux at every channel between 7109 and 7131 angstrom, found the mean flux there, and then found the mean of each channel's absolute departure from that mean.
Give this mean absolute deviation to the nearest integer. 12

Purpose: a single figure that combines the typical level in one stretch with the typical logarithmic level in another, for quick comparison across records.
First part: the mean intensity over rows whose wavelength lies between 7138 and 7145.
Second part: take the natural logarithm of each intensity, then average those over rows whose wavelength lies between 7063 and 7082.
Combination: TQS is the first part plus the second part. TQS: 263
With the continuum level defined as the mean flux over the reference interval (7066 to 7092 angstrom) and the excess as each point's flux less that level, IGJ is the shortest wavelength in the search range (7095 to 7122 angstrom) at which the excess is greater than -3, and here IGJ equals 7120.00 angstrom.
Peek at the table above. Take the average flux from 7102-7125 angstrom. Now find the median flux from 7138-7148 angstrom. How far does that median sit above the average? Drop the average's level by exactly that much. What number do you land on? 313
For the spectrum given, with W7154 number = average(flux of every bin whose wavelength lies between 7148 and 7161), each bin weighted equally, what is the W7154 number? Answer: 267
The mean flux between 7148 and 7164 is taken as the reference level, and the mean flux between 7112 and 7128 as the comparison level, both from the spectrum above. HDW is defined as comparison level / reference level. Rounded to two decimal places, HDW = 1.04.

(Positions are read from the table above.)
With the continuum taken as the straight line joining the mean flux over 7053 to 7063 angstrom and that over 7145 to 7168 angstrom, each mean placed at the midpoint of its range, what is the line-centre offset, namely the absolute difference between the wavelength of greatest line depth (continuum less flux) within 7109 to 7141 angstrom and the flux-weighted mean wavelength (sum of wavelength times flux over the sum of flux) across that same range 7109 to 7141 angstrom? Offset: 2.1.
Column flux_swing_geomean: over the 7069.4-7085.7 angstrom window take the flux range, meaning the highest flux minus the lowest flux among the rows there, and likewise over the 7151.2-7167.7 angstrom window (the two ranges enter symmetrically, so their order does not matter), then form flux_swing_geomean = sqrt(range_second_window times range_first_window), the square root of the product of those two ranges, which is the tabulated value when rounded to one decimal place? 8.5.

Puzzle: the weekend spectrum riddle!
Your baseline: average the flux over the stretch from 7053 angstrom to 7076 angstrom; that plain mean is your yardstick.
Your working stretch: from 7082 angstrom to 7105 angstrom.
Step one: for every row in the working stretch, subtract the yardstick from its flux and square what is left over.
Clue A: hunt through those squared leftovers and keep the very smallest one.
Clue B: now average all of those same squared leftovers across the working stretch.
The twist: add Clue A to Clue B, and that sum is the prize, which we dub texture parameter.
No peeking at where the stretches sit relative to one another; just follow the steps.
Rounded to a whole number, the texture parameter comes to 203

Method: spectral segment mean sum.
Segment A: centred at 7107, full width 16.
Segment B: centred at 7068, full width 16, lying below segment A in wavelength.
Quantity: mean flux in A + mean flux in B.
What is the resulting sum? 574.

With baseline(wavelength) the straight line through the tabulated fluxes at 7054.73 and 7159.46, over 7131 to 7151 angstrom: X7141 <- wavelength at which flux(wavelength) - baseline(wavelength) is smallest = 7149.58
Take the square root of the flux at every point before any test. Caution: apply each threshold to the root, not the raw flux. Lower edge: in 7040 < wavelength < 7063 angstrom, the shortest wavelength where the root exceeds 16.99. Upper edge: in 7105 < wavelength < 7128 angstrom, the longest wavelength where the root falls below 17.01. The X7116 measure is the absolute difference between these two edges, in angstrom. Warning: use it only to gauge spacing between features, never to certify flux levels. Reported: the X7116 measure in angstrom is 84.8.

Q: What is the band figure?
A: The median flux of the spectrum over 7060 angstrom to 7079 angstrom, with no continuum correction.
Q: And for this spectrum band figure 293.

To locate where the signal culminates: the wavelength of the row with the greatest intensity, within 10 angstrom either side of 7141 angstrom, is 7142.99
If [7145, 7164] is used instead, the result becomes 7156.16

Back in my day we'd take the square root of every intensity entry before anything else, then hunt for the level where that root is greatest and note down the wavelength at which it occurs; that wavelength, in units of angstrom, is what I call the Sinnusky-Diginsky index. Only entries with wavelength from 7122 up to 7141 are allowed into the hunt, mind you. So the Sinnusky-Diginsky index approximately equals 7123.28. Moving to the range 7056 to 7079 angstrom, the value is 7074.25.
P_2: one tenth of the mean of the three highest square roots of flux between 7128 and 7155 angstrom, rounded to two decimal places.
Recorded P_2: 1.62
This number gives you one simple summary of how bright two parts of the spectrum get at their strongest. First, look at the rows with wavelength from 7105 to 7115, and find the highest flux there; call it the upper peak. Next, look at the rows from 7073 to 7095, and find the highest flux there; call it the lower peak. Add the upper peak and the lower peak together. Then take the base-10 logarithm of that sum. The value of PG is 2.769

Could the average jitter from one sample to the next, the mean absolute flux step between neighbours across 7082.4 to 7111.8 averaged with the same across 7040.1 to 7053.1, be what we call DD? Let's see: 5.1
